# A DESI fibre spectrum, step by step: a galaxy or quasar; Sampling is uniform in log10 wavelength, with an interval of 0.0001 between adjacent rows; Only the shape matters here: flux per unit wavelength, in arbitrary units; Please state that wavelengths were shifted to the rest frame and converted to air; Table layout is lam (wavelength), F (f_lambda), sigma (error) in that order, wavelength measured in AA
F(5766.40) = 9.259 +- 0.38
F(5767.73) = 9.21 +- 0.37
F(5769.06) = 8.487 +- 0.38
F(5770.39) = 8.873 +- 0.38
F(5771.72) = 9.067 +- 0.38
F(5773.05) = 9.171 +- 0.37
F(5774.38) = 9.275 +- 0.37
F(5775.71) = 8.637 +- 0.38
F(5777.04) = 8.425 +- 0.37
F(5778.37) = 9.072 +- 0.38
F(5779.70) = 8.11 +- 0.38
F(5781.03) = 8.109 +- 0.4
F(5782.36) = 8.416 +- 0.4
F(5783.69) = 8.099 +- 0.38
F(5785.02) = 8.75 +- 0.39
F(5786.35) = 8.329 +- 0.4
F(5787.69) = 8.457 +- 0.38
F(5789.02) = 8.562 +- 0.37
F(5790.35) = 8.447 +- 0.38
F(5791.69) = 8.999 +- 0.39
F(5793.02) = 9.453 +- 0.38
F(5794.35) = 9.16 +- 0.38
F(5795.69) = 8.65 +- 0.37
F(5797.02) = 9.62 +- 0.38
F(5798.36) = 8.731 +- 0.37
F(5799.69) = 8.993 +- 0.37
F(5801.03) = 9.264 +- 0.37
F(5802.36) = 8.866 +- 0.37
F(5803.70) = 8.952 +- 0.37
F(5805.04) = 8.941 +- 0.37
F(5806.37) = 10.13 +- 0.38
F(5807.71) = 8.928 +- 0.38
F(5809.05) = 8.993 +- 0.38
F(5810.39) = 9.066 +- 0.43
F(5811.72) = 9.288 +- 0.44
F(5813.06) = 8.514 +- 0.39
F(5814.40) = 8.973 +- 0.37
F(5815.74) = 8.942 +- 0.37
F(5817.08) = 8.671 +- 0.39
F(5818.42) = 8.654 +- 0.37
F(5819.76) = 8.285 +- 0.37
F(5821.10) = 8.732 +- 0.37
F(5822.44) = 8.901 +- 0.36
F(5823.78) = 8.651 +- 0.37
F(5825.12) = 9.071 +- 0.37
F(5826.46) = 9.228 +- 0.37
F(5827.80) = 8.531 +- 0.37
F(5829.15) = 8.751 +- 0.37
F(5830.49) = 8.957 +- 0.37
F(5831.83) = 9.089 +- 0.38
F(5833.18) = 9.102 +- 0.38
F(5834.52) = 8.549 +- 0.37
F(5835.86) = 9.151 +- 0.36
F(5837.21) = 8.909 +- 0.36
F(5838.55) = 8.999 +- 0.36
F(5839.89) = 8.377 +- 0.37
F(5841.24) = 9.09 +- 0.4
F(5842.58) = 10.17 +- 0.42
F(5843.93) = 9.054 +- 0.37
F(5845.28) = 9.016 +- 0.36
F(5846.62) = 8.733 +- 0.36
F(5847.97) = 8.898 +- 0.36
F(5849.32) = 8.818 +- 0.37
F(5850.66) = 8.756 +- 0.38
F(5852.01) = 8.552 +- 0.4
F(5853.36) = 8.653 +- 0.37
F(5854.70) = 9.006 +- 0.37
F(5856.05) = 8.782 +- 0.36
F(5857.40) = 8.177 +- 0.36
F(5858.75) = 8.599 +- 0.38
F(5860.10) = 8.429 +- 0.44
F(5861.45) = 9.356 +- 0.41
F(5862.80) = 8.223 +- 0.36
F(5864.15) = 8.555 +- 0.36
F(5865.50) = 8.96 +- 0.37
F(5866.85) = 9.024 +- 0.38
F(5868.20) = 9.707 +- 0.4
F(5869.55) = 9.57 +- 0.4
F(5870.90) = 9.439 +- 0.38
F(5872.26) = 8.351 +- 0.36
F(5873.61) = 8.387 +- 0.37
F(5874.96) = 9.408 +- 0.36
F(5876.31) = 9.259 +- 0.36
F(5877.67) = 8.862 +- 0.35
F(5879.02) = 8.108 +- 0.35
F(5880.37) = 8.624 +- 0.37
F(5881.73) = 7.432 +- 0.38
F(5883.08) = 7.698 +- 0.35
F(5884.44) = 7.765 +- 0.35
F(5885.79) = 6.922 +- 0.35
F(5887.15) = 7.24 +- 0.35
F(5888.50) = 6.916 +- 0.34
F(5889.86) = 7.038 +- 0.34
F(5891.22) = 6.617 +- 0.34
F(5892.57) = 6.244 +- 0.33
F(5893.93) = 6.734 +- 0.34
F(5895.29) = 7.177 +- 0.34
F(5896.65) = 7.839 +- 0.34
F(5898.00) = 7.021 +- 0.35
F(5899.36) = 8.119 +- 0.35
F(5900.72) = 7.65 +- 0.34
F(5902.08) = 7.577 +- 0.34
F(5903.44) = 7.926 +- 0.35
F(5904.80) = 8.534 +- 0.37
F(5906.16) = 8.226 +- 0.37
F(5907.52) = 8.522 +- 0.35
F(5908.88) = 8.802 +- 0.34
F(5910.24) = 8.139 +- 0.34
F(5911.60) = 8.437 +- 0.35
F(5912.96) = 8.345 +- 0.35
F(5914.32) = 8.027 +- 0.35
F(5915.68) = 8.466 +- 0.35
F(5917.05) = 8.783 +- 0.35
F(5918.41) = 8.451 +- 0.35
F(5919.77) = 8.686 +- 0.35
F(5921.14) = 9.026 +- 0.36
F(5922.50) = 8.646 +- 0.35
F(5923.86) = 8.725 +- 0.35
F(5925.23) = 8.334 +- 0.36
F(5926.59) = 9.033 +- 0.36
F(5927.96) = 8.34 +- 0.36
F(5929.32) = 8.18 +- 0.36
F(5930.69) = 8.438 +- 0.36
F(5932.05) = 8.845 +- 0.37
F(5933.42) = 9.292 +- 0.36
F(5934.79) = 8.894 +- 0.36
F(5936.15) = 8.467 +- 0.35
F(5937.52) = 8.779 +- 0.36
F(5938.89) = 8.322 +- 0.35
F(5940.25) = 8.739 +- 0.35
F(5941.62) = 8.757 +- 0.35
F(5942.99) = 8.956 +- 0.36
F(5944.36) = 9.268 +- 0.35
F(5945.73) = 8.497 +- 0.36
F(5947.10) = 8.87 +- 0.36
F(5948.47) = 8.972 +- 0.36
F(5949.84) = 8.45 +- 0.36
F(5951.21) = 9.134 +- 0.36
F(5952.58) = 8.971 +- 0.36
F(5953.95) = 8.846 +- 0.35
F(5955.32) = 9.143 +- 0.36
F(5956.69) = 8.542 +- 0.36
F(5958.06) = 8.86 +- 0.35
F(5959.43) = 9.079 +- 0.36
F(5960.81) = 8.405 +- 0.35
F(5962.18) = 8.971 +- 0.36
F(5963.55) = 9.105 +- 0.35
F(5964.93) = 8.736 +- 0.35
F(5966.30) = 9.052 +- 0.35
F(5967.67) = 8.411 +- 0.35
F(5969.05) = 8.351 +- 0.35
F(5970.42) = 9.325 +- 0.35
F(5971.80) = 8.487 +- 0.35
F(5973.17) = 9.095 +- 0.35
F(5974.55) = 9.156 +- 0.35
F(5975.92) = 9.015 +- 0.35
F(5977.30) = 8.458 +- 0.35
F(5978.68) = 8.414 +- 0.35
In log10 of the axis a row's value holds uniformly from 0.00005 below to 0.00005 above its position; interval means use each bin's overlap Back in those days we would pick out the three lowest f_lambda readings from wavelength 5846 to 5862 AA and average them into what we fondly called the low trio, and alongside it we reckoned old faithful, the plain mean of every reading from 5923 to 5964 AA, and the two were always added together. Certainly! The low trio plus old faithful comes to 17.2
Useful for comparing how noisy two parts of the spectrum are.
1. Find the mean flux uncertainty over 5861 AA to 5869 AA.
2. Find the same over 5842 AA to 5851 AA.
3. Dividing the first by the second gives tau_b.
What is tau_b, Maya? 1.02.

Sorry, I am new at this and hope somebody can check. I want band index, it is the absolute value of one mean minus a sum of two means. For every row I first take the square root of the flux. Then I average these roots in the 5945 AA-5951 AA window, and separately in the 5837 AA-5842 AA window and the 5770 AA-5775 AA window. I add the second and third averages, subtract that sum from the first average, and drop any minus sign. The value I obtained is 3.04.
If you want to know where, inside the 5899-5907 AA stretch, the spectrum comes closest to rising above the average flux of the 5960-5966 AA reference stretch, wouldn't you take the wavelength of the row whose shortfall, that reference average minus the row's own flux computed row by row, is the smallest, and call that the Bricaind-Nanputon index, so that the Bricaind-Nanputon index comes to 5904.80 AA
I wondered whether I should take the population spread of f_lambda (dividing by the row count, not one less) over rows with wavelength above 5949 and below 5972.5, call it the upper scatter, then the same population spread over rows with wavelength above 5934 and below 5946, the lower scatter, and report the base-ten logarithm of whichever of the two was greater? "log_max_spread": -0.51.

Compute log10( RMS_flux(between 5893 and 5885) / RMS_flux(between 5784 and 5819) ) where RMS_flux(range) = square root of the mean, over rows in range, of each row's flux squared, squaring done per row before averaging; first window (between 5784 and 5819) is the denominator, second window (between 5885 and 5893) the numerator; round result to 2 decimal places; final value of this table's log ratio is -0.12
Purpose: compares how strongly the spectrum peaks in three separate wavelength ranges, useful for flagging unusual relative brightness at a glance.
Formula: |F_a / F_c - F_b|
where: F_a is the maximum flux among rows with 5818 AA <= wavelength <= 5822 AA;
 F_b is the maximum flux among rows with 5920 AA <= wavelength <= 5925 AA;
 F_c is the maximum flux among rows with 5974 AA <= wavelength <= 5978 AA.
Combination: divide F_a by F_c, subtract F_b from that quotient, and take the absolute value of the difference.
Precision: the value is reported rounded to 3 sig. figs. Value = 8.07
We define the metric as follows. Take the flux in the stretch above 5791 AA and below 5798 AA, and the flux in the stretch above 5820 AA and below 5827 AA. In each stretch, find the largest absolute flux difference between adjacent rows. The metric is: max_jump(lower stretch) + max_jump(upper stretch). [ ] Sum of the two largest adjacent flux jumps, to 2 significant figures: 1.4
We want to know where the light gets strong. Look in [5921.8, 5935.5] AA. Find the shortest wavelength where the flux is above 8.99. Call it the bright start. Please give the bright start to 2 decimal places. 5926.59 AA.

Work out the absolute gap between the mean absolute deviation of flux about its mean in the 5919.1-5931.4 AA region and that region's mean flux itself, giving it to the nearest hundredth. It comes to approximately 8.35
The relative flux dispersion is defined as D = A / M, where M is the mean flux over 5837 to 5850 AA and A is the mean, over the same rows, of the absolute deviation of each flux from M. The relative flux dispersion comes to 0.029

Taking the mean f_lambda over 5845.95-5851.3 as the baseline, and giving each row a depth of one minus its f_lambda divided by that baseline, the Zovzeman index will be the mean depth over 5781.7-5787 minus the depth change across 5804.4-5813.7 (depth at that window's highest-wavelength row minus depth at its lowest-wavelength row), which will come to 0.00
